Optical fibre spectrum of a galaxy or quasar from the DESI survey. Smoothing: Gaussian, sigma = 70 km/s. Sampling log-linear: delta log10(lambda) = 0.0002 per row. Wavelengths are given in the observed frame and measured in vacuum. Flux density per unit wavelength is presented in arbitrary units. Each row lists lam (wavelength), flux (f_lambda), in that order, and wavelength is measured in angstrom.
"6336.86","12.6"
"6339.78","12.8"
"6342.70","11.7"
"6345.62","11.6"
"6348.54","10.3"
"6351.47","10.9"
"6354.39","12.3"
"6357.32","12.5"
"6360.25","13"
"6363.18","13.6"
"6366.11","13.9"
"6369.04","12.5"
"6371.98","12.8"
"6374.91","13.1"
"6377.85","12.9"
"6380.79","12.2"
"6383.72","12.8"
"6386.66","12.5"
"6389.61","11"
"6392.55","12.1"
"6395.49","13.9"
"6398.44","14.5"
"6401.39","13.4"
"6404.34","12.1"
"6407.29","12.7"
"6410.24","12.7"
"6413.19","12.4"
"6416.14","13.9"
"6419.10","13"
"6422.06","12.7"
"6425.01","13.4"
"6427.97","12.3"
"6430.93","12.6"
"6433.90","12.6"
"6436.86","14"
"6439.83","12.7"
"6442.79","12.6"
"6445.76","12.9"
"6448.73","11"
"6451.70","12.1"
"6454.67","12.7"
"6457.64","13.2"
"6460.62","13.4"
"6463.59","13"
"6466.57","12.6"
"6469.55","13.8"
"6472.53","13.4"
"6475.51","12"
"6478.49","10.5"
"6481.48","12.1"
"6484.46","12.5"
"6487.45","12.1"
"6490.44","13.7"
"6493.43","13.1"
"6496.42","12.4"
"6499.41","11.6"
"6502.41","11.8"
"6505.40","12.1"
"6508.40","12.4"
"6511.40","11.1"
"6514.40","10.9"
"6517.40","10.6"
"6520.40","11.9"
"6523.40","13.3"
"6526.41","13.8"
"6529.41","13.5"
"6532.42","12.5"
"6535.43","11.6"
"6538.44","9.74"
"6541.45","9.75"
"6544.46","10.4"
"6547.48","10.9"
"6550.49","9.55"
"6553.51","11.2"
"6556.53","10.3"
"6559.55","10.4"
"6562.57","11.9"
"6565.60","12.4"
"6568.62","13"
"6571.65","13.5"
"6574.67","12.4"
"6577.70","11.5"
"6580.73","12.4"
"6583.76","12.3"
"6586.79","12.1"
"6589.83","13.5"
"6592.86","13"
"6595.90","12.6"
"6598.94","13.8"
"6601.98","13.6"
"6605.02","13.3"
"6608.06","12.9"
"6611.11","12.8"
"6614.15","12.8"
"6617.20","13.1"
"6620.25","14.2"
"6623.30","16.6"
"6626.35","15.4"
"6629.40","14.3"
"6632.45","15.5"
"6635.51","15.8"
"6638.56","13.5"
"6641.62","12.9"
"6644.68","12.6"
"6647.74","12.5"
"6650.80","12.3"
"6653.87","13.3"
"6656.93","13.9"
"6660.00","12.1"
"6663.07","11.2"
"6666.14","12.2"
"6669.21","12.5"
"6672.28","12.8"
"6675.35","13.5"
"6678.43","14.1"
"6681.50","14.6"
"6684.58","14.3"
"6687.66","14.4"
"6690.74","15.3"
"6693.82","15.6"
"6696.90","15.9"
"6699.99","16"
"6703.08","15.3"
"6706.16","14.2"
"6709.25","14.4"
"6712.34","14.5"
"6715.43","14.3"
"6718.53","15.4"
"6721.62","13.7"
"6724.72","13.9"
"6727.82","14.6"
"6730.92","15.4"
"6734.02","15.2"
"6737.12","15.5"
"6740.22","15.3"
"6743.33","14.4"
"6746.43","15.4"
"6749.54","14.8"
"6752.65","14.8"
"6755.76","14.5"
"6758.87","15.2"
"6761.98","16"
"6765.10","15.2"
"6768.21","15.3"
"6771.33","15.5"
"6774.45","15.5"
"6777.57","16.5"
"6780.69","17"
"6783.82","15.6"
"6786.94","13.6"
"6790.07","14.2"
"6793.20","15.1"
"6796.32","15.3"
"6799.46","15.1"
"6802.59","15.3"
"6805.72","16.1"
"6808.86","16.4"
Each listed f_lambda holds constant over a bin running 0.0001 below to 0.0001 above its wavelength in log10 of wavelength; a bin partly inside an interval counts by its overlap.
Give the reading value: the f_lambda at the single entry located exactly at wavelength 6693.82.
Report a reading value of 15.6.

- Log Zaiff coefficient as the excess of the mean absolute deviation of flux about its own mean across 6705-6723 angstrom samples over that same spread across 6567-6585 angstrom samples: -0.13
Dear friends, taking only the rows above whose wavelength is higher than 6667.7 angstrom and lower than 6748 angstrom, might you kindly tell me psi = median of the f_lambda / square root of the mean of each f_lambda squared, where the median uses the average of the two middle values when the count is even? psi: 0.99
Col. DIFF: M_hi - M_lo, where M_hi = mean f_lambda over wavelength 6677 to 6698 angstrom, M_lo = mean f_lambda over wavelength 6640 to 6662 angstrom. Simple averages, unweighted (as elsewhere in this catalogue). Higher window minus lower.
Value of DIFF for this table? 2.1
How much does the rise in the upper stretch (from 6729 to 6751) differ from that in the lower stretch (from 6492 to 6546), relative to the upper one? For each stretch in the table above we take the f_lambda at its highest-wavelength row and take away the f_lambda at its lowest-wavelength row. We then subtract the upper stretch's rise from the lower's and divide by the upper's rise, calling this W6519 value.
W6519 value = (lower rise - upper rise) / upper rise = 3.5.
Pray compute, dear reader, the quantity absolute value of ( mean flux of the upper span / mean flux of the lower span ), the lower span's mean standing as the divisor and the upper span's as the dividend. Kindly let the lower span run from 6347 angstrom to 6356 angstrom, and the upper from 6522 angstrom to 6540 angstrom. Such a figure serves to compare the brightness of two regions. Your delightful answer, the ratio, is 1.11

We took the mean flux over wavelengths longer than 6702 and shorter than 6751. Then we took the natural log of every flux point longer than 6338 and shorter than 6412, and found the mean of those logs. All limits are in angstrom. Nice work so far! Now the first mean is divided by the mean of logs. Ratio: 5.84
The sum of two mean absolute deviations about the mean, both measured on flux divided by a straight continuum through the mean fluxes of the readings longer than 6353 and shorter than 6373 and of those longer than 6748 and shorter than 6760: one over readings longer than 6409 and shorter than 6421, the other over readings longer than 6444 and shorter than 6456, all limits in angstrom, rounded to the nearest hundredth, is 0.08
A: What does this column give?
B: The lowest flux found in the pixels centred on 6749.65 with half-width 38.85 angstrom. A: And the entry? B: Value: 13.6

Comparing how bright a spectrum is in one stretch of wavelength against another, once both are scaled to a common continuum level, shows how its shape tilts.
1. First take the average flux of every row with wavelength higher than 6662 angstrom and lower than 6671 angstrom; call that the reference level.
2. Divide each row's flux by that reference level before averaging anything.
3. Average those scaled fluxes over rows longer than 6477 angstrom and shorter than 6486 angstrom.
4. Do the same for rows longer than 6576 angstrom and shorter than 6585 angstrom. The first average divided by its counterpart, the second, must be 0.97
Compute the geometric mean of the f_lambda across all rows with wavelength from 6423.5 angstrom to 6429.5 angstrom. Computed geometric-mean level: 12.8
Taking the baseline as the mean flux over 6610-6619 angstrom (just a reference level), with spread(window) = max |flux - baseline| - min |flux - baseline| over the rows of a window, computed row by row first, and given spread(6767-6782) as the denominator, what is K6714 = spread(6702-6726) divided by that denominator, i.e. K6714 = 1.00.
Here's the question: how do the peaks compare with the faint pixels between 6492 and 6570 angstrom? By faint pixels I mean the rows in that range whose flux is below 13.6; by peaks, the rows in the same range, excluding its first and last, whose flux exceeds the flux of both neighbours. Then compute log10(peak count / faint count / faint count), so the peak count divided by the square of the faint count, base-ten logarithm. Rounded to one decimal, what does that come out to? -2.2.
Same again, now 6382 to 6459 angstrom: -2.0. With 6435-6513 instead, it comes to -1.9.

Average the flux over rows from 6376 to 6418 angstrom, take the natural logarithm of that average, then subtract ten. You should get -7.45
